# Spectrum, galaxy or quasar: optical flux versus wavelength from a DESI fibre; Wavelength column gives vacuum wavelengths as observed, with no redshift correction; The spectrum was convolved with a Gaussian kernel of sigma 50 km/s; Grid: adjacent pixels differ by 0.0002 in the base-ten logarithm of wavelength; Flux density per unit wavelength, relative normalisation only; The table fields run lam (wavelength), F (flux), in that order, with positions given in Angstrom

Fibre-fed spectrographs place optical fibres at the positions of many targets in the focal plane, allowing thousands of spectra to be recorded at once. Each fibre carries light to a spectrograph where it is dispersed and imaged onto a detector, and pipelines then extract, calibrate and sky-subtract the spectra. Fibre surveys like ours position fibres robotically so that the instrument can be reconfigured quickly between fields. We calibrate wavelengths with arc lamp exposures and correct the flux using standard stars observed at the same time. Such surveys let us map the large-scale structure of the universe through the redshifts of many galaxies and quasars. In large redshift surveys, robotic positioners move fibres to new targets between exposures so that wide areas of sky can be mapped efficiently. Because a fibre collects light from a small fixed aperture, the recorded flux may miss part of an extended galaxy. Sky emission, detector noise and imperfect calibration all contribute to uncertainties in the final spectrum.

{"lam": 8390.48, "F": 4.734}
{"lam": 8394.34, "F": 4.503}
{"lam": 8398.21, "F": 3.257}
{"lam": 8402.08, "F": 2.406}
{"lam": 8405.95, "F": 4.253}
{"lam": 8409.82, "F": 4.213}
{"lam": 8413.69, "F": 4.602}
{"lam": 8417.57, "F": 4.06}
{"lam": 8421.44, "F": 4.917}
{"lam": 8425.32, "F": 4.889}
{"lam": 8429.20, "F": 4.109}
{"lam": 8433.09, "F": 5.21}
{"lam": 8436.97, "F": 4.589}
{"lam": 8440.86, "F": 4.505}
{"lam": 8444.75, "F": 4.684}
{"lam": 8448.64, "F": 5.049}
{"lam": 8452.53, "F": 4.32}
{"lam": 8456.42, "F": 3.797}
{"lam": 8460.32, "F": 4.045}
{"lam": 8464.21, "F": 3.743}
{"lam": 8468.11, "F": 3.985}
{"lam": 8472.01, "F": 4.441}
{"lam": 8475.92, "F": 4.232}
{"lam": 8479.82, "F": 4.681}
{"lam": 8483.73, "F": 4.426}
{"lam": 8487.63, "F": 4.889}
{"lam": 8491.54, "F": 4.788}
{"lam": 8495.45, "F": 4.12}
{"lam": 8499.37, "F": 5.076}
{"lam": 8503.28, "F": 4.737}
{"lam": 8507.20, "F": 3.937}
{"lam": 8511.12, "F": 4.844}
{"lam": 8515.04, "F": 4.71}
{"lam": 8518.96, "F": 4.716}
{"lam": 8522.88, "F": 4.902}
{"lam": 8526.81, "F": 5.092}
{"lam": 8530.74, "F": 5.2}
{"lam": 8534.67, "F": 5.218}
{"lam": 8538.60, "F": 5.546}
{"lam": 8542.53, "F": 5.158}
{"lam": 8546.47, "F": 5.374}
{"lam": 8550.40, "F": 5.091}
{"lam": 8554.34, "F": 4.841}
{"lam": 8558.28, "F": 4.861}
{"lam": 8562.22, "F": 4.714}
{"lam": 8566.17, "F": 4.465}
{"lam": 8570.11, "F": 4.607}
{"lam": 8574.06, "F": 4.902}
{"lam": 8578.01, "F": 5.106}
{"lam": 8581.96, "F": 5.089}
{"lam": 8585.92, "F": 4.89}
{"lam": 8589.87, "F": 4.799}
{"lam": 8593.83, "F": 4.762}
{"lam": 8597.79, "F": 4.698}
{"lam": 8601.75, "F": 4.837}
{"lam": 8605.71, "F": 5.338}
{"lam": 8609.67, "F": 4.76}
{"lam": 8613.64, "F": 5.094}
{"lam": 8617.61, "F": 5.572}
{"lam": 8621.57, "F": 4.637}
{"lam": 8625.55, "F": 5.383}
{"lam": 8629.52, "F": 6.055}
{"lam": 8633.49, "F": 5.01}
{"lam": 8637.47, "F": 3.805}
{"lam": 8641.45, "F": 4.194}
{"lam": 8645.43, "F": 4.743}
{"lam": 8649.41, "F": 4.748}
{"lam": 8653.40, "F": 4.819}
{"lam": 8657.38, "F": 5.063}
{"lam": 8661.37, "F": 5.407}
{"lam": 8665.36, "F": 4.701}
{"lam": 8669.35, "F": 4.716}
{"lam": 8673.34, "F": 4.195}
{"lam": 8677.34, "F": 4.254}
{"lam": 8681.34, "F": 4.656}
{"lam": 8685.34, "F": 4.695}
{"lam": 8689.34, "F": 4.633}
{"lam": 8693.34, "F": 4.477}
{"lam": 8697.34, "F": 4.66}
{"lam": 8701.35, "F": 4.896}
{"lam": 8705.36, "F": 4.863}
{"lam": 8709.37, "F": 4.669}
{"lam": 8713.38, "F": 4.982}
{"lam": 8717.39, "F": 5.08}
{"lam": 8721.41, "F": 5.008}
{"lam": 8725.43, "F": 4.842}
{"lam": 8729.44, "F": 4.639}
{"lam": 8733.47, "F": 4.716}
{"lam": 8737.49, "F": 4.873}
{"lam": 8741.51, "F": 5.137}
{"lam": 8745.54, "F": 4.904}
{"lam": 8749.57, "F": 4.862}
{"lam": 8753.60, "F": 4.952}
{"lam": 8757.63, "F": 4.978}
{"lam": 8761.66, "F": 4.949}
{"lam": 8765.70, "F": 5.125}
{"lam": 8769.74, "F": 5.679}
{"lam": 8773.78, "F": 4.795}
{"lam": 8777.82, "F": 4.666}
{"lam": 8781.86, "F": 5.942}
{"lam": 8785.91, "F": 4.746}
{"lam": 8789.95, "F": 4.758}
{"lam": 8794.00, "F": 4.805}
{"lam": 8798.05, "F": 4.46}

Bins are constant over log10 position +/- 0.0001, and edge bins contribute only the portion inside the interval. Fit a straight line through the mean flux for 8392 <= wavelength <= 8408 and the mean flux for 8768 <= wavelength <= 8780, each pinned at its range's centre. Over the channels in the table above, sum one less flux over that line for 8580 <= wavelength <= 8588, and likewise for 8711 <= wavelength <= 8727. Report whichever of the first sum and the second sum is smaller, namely -0.3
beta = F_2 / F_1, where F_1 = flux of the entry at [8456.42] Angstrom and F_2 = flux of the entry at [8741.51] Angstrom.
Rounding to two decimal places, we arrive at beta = 1.35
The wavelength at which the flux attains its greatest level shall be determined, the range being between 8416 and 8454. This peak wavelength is 8433.09 Angstrom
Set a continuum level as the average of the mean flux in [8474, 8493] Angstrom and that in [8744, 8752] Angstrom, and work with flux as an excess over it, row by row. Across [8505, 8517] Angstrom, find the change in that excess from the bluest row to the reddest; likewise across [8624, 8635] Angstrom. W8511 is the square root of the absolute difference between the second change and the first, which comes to 1.1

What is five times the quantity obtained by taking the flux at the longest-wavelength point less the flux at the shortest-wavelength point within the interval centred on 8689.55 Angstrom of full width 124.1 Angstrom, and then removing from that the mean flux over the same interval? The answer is -29.9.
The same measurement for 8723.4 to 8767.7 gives -23.1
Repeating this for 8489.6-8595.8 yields -24.5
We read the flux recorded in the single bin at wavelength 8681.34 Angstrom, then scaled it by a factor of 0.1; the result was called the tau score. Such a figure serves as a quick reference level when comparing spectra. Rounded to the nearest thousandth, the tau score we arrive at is 0.466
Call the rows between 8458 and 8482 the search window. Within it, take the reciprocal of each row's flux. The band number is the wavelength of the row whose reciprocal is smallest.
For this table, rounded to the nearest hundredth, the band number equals 8479.82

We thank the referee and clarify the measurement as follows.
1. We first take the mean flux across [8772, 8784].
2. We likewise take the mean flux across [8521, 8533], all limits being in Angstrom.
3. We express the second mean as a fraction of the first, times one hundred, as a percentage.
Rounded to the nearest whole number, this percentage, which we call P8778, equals 99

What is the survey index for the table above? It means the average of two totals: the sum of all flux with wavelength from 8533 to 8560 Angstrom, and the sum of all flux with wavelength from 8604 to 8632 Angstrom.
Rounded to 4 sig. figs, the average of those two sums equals 36.46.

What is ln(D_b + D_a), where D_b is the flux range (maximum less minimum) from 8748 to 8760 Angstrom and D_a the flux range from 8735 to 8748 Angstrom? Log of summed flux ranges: -0.97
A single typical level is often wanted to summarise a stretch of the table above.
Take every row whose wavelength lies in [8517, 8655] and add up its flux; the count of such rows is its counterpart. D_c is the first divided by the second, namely 4.94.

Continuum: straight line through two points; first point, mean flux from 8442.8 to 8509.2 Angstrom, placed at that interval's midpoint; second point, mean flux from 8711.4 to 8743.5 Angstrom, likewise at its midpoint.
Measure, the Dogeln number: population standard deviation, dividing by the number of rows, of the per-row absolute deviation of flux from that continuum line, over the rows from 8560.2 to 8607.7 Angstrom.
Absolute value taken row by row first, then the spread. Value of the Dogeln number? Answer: 0.193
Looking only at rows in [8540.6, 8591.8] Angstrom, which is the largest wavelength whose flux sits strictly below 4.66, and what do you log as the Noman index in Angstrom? 8570.11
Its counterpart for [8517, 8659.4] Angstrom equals 8641.45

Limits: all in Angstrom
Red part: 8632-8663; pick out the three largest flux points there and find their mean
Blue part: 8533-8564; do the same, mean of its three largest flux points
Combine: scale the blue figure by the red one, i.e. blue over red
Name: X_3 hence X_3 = 1.04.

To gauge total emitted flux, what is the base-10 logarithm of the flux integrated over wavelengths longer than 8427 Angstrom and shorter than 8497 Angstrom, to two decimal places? 2.49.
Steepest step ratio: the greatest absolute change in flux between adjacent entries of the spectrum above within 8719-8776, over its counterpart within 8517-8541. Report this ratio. 2.7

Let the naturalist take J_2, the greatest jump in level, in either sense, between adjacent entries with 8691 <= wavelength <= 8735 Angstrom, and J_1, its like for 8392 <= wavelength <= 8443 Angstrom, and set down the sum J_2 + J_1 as 2.16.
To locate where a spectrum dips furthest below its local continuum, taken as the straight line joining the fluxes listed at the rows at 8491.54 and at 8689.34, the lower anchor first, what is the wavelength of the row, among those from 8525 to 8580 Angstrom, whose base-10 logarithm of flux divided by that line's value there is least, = 8566.17 Angstrom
